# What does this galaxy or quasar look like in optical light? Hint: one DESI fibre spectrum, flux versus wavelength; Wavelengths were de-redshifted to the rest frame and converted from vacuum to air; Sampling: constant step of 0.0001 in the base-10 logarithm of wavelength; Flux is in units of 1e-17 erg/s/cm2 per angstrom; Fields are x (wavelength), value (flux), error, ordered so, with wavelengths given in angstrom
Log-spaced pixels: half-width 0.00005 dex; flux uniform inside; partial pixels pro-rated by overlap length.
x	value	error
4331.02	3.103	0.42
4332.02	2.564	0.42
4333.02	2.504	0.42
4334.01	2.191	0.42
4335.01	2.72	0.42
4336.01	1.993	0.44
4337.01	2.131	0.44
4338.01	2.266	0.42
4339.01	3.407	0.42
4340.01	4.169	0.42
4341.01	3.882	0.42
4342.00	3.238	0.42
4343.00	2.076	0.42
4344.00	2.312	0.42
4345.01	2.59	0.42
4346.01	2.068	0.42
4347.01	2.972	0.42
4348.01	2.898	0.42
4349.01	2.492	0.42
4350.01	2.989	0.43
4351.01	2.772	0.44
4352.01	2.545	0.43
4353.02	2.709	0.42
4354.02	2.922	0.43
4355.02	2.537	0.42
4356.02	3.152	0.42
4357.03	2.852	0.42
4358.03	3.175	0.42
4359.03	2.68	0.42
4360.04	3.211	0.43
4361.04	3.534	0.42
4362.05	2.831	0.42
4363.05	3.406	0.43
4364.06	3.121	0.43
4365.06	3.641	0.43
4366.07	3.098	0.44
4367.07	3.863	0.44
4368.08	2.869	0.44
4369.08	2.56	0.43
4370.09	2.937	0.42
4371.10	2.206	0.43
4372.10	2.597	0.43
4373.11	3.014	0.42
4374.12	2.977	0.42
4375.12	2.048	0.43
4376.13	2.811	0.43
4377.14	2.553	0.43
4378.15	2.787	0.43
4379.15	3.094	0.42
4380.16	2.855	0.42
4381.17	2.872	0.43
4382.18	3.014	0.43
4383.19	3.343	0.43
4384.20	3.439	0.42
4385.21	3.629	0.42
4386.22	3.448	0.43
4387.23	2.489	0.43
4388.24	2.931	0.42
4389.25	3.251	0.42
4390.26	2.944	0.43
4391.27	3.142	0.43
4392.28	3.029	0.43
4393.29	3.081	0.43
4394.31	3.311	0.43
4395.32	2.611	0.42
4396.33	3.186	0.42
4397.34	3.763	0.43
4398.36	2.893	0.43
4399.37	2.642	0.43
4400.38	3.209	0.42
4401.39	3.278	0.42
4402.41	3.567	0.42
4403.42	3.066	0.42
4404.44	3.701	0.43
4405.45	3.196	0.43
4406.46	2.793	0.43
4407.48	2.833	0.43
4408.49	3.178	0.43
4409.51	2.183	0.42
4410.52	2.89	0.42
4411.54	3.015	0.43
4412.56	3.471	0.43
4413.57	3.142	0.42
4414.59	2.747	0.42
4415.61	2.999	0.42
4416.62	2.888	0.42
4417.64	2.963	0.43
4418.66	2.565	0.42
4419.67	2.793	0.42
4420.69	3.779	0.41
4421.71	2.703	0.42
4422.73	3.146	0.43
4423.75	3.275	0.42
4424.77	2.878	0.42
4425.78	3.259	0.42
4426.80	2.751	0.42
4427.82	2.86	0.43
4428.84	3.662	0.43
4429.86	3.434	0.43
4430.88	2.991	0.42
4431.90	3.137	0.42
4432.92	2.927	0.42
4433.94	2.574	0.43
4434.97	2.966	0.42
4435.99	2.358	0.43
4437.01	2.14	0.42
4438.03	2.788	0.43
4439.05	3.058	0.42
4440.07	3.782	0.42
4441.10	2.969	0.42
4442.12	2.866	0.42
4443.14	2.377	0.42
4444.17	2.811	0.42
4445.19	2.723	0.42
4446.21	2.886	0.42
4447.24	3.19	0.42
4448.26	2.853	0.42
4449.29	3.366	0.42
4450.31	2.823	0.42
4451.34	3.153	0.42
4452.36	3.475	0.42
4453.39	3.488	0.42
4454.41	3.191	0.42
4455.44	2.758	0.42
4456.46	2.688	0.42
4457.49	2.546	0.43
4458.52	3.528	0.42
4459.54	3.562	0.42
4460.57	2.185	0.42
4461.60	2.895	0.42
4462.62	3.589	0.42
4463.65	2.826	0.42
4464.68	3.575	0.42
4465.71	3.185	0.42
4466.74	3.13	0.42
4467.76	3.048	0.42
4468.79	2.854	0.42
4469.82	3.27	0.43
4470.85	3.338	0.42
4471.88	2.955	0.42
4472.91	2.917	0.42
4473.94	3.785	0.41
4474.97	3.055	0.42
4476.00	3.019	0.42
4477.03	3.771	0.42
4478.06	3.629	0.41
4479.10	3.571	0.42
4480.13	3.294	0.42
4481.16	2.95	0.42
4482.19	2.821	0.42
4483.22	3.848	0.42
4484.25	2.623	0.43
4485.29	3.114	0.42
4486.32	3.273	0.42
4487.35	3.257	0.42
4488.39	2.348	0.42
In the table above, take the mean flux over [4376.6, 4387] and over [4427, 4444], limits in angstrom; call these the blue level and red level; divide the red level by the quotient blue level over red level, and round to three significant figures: 2.77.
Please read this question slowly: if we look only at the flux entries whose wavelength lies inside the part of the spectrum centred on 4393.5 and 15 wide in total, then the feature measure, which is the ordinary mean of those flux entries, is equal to 3.06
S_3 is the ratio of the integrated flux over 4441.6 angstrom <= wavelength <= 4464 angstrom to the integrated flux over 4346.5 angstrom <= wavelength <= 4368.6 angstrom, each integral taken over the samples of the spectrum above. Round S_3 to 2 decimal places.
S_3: 1.01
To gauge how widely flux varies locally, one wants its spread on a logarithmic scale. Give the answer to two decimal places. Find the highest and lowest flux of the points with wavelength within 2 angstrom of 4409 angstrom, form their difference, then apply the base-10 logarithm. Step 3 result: 0.00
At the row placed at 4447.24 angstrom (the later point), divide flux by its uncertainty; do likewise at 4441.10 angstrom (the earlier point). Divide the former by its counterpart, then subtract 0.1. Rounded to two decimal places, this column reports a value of 0.97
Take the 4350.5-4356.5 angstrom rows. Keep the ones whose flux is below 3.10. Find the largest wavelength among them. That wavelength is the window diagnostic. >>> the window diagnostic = 4355.02 angstrom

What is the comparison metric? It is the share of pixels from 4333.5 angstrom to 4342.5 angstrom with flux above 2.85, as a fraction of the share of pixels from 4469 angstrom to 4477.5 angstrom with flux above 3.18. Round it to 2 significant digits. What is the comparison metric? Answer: 0.89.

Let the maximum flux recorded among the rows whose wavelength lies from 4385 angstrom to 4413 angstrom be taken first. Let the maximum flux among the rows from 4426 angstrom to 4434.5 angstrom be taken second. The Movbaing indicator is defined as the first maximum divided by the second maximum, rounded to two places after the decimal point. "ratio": 1.03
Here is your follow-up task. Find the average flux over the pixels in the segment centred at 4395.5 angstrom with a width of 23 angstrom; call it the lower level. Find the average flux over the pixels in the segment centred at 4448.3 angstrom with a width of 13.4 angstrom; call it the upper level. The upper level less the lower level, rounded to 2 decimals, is -0.14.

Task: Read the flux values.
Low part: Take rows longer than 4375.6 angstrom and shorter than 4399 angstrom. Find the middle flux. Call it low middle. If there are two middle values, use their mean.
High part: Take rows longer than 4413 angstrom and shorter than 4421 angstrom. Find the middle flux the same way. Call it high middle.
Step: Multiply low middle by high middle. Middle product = 8.9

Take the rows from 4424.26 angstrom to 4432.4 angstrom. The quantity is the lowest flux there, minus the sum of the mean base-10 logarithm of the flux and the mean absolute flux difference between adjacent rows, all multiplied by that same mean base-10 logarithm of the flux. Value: 0.93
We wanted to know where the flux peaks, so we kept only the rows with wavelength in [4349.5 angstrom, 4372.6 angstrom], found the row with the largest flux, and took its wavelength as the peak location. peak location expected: 4367.07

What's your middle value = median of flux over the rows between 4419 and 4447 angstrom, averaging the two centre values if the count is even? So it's 2.89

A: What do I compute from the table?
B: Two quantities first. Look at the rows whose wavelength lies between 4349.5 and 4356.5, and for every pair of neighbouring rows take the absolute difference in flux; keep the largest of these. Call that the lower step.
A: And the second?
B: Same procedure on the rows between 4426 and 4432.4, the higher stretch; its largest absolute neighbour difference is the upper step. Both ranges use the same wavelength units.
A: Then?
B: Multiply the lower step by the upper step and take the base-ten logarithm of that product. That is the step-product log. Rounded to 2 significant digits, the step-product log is -0.31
